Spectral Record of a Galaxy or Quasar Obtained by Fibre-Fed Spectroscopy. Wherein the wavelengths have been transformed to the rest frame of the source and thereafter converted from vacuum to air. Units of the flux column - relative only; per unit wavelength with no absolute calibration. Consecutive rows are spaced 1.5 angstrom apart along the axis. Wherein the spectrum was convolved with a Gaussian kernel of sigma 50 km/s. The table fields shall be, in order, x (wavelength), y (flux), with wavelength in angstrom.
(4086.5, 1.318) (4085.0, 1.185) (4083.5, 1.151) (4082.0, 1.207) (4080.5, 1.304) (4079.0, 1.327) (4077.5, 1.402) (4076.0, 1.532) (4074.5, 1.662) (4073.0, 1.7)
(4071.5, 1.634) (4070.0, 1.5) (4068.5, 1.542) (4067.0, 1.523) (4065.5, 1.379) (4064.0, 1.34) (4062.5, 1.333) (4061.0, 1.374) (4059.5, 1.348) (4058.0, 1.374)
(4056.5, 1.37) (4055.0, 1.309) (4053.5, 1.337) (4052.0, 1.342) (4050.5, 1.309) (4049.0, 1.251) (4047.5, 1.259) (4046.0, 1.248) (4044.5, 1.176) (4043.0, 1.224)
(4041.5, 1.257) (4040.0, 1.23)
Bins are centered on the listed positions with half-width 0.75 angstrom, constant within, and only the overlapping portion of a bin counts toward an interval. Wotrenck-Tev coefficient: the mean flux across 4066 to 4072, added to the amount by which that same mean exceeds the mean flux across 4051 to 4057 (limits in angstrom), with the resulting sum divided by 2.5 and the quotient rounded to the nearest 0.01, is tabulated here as 0.70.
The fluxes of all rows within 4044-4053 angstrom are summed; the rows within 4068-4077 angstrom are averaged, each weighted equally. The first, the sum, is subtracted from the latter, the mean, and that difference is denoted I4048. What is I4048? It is -5.99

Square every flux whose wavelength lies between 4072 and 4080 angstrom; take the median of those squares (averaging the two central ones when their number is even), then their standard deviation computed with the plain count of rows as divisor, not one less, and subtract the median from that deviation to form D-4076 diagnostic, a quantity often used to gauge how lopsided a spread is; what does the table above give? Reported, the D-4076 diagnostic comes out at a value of -1.9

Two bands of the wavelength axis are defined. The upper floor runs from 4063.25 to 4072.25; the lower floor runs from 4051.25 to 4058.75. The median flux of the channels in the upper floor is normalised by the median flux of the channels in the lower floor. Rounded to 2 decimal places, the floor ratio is 1.13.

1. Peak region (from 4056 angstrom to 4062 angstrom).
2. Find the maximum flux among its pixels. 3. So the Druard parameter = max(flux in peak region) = 1.374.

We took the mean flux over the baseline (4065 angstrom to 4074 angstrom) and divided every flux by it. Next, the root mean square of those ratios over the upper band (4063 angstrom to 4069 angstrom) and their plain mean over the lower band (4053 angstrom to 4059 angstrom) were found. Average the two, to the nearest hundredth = 0.90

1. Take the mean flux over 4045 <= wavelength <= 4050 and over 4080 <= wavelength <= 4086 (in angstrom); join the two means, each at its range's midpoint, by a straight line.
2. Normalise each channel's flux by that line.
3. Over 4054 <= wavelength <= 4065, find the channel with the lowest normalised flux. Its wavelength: 4055.0 angstrom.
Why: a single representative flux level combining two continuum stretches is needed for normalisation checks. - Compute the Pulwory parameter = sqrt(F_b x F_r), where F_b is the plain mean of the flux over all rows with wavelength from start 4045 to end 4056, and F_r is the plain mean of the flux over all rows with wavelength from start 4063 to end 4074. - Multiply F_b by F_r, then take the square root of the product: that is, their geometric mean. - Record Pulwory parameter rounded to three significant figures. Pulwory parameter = 1.40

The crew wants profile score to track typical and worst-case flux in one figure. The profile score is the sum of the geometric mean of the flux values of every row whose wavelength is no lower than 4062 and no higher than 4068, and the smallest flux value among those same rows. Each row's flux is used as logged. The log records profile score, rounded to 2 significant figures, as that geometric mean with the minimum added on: 2.7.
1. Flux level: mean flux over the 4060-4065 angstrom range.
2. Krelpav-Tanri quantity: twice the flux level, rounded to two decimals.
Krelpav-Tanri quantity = 2.70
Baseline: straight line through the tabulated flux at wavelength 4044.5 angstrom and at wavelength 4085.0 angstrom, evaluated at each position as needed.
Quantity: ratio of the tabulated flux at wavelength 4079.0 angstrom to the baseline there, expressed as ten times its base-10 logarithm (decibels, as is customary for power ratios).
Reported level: 0.50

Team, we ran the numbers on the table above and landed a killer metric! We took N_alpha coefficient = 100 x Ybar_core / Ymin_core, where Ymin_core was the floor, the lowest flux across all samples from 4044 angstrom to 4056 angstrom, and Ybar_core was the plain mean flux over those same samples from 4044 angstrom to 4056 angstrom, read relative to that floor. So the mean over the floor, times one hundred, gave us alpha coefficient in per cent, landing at 109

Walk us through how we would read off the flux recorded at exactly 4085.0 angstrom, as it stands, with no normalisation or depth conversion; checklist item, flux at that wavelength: 1.185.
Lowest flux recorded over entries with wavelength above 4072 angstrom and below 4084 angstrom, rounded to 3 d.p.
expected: 1.151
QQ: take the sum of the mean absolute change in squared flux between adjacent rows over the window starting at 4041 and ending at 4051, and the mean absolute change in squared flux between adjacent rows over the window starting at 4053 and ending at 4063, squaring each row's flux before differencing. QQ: 0.178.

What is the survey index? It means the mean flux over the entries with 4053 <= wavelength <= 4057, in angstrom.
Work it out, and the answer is 1.34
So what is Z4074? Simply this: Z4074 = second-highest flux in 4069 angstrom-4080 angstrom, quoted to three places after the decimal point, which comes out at 1.662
